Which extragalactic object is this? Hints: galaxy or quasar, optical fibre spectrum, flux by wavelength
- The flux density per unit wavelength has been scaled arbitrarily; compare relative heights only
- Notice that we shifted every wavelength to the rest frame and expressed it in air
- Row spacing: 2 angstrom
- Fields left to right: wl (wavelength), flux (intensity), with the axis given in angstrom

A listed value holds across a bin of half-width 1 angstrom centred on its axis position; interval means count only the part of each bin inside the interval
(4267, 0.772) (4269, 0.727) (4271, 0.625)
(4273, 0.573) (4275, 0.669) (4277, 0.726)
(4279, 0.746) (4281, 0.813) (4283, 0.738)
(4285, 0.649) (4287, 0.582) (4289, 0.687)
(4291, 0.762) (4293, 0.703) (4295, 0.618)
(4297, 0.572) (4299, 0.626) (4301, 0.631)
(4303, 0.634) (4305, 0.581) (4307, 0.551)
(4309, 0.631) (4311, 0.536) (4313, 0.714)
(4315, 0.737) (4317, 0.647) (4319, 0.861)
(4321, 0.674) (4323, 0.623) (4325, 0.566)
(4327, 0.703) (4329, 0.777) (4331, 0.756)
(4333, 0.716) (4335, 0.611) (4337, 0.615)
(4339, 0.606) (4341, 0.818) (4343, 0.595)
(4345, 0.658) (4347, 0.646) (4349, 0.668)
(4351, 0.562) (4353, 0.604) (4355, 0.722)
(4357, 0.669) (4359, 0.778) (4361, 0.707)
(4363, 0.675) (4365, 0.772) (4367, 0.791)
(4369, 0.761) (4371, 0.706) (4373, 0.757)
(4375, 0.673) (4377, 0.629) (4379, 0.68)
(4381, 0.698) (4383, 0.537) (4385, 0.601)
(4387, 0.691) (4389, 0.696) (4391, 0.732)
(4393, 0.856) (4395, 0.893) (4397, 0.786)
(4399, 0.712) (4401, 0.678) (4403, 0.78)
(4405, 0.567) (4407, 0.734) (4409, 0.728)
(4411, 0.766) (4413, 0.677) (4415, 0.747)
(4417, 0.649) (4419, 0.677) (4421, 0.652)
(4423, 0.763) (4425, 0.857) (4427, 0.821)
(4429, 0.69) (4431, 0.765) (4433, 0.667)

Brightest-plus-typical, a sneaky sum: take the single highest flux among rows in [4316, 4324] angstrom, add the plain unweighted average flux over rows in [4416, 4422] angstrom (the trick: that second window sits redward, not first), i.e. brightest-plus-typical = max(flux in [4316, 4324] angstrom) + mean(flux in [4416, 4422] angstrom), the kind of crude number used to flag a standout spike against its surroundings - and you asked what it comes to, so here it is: 1.52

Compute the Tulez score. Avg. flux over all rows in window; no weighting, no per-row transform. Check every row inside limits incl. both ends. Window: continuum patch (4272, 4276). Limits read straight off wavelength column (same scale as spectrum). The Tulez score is 0.621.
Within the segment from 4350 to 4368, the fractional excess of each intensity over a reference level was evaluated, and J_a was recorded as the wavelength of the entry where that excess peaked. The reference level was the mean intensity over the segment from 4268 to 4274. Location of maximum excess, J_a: 4367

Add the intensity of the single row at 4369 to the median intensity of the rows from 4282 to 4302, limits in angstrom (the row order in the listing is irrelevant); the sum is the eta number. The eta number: 1.40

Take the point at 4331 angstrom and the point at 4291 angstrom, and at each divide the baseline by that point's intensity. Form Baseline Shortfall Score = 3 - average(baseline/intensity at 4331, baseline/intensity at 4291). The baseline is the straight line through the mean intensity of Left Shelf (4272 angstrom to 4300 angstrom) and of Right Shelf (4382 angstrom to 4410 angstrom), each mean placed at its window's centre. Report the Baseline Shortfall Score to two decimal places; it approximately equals 2.10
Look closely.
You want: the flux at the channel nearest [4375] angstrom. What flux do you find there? 0.673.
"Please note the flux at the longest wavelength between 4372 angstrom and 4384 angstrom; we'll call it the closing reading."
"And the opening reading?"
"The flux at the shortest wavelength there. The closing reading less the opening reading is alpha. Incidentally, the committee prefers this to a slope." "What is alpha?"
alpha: -0.22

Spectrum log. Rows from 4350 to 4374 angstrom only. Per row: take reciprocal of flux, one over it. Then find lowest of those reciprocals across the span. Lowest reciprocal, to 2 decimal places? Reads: 1.26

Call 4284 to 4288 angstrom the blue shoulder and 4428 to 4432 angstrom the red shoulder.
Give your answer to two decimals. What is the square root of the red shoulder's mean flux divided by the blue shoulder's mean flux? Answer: 1.09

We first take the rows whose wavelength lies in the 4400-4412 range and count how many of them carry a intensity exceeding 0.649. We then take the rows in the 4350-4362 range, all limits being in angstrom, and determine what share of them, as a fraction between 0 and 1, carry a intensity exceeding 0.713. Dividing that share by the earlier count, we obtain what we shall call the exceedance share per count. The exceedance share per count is 0.067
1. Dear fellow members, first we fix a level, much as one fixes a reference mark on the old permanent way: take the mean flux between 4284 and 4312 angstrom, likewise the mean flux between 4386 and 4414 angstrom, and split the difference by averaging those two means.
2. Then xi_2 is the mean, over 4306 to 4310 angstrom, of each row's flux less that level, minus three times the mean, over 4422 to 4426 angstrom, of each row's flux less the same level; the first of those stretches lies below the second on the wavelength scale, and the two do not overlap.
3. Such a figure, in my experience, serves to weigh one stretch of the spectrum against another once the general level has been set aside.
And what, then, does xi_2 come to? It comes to -0.48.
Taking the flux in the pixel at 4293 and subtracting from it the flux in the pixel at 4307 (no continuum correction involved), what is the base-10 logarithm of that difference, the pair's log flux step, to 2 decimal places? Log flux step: -0.82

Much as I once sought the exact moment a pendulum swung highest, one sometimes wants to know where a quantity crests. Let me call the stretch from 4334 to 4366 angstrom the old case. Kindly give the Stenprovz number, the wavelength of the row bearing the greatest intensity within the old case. 4341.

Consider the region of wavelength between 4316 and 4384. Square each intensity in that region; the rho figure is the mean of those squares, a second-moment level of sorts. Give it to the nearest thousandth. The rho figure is 0.474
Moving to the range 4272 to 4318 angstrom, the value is 0.438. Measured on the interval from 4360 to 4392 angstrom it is 0.486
